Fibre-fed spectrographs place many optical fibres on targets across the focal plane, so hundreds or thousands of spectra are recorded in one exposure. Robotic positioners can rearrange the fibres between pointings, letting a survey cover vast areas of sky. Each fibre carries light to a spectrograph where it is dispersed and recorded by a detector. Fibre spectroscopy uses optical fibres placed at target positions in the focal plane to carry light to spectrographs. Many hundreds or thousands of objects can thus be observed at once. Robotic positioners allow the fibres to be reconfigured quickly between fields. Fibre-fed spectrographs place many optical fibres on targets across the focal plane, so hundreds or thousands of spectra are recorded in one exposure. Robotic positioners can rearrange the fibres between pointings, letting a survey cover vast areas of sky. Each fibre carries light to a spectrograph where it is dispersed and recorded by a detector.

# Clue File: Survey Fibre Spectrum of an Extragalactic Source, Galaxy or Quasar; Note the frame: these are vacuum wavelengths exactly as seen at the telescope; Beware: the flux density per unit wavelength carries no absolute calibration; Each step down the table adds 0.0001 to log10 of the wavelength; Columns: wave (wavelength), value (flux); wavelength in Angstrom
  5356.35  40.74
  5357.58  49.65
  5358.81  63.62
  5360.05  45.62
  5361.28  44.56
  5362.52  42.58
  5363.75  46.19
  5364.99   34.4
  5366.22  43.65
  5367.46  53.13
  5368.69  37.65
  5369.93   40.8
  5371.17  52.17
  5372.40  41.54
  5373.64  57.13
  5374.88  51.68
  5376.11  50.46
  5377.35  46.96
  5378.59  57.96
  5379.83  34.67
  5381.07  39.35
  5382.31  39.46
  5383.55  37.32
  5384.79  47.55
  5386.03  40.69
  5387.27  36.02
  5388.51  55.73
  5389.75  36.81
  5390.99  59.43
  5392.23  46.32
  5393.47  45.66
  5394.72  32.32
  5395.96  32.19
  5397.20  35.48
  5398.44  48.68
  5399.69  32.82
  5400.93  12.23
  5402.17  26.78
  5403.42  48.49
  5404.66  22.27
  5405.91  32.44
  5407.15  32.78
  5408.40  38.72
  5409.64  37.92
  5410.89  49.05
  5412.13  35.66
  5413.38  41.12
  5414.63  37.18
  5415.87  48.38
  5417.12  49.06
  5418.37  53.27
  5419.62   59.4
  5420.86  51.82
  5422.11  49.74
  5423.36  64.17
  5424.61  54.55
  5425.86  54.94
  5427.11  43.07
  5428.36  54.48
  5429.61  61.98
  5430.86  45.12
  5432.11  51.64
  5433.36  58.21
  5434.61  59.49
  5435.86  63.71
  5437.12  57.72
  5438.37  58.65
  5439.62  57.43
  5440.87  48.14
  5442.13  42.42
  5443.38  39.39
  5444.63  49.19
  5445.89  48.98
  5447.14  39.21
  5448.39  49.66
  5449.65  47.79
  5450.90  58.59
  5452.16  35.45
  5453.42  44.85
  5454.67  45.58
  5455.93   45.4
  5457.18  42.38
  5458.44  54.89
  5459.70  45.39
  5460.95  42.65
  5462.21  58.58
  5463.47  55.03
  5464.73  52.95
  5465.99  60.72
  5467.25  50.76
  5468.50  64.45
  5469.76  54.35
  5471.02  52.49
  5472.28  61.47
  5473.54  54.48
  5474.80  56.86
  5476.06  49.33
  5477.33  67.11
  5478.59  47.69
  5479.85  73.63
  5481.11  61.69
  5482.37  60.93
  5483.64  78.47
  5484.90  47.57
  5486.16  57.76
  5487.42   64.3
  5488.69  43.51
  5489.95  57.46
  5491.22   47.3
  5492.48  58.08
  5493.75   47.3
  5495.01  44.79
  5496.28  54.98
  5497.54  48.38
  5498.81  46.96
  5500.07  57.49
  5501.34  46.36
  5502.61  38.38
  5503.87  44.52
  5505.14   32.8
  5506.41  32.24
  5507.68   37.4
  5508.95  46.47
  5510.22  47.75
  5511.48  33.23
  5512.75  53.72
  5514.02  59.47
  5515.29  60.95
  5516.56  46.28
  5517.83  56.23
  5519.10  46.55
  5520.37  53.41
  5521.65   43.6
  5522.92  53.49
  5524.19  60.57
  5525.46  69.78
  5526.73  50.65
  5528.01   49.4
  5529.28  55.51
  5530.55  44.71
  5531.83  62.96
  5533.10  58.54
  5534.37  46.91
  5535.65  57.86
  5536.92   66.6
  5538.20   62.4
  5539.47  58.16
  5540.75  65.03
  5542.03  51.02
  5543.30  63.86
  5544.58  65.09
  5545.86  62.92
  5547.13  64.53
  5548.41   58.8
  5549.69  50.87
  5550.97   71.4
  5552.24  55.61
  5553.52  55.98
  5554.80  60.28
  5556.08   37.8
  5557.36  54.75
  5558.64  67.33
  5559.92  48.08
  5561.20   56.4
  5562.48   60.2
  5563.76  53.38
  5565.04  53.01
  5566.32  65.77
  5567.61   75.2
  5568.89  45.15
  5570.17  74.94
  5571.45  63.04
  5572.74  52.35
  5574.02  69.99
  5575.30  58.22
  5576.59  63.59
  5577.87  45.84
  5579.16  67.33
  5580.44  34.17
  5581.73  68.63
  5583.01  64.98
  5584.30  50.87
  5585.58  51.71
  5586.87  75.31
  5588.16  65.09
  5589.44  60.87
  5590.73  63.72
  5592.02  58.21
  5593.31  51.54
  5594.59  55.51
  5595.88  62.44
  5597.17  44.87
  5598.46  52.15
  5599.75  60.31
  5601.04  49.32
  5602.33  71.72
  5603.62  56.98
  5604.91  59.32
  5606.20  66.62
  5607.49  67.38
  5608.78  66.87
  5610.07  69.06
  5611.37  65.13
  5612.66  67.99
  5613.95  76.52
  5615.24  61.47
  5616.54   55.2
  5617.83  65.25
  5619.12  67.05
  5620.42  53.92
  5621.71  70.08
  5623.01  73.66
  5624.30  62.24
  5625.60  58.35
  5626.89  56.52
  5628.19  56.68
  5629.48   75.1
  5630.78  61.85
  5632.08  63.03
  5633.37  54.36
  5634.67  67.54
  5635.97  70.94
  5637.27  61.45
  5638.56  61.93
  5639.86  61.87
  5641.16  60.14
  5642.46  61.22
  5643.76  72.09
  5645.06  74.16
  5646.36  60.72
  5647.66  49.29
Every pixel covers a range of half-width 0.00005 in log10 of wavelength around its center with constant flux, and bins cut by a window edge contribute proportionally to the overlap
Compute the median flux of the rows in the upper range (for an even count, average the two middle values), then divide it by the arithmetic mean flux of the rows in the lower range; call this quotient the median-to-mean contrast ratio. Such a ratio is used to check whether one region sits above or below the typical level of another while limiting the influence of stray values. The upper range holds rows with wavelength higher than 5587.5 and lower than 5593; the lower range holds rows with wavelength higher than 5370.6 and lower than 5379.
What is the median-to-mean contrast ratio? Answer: 1.22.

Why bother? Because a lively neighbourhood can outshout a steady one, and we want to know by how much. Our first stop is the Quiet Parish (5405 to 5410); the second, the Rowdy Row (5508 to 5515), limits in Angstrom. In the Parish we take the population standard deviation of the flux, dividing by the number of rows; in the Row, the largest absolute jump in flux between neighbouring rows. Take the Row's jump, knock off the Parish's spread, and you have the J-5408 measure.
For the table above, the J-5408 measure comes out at 18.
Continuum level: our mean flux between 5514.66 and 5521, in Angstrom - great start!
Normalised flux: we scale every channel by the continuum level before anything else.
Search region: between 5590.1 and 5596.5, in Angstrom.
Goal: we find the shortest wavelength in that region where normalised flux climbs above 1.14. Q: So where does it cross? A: 5590.73 Angstrom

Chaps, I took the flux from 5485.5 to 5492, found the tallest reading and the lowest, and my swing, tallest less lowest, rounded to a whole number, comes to 21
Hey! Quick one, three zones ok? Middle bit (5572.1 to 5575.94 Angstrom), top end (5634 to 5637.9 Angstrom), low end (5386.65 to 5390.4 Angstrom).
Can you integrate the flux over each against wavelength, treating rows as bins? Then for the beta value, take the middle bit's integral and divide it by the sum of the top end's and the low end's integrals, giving 0.55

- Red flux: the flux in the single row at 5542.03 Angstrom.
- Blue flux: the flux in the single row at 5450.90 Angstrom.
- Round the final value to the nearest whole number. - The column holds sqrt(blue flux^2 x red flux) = 418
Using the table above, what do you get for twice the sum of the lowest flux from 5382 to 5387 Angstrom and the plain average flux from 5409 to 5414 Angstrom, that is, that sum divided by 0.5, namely 157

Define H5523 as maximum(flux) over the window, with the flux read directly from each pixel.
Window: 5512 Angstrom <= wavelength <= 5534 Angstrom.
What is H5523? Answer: 69.78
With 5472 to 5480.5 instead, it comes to 73.63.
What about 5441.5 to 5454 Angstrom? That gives 58.59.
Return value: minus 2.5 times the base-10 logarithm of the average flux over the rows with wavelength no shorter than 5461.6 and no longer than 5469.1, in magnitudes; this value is -4.39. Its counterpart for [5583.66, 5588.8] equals -4.46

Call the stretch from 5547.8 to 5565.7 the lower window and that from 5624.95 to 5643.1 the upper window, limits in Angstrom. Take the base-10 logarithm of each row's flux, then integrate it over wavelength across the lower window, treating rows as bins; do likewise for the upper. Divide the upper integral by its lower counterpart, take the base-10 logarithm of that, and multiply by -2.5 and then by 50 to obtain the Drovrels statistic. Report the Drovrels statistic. -2.2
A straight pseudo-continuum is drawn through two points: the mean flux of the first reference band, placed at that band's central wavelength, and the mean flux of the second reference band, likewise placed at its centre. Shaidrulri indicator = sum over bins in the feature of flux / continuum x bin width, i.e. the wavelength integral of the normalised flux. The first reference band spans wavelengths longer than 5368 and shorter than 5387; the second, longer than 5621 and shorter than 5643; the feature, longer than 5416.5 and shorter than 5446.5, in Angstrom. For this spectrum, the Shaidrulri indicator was 33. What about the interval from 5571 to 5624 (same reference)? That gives 53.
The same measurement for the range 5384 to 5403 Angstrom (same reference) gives 16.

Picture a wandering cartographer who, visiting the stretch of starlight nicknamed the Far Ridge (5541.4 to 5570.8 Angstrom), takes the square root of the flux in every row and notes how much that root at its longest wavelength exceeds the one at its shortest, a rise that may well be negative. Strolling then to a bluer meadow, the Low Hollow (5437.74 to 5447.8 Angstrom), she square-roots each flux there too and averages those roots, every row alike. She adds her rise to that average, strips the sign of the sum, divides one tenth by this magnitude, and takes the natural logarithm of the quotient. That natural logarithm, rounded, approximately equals -4.43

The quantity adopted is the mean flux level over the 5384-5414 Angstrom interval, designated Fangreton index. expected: 39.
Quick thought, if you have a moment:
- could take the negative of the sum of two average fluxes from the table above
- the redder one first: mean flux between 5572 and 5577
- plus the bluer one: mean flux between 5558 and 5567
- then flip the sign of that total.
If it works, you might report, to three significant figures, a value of -119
